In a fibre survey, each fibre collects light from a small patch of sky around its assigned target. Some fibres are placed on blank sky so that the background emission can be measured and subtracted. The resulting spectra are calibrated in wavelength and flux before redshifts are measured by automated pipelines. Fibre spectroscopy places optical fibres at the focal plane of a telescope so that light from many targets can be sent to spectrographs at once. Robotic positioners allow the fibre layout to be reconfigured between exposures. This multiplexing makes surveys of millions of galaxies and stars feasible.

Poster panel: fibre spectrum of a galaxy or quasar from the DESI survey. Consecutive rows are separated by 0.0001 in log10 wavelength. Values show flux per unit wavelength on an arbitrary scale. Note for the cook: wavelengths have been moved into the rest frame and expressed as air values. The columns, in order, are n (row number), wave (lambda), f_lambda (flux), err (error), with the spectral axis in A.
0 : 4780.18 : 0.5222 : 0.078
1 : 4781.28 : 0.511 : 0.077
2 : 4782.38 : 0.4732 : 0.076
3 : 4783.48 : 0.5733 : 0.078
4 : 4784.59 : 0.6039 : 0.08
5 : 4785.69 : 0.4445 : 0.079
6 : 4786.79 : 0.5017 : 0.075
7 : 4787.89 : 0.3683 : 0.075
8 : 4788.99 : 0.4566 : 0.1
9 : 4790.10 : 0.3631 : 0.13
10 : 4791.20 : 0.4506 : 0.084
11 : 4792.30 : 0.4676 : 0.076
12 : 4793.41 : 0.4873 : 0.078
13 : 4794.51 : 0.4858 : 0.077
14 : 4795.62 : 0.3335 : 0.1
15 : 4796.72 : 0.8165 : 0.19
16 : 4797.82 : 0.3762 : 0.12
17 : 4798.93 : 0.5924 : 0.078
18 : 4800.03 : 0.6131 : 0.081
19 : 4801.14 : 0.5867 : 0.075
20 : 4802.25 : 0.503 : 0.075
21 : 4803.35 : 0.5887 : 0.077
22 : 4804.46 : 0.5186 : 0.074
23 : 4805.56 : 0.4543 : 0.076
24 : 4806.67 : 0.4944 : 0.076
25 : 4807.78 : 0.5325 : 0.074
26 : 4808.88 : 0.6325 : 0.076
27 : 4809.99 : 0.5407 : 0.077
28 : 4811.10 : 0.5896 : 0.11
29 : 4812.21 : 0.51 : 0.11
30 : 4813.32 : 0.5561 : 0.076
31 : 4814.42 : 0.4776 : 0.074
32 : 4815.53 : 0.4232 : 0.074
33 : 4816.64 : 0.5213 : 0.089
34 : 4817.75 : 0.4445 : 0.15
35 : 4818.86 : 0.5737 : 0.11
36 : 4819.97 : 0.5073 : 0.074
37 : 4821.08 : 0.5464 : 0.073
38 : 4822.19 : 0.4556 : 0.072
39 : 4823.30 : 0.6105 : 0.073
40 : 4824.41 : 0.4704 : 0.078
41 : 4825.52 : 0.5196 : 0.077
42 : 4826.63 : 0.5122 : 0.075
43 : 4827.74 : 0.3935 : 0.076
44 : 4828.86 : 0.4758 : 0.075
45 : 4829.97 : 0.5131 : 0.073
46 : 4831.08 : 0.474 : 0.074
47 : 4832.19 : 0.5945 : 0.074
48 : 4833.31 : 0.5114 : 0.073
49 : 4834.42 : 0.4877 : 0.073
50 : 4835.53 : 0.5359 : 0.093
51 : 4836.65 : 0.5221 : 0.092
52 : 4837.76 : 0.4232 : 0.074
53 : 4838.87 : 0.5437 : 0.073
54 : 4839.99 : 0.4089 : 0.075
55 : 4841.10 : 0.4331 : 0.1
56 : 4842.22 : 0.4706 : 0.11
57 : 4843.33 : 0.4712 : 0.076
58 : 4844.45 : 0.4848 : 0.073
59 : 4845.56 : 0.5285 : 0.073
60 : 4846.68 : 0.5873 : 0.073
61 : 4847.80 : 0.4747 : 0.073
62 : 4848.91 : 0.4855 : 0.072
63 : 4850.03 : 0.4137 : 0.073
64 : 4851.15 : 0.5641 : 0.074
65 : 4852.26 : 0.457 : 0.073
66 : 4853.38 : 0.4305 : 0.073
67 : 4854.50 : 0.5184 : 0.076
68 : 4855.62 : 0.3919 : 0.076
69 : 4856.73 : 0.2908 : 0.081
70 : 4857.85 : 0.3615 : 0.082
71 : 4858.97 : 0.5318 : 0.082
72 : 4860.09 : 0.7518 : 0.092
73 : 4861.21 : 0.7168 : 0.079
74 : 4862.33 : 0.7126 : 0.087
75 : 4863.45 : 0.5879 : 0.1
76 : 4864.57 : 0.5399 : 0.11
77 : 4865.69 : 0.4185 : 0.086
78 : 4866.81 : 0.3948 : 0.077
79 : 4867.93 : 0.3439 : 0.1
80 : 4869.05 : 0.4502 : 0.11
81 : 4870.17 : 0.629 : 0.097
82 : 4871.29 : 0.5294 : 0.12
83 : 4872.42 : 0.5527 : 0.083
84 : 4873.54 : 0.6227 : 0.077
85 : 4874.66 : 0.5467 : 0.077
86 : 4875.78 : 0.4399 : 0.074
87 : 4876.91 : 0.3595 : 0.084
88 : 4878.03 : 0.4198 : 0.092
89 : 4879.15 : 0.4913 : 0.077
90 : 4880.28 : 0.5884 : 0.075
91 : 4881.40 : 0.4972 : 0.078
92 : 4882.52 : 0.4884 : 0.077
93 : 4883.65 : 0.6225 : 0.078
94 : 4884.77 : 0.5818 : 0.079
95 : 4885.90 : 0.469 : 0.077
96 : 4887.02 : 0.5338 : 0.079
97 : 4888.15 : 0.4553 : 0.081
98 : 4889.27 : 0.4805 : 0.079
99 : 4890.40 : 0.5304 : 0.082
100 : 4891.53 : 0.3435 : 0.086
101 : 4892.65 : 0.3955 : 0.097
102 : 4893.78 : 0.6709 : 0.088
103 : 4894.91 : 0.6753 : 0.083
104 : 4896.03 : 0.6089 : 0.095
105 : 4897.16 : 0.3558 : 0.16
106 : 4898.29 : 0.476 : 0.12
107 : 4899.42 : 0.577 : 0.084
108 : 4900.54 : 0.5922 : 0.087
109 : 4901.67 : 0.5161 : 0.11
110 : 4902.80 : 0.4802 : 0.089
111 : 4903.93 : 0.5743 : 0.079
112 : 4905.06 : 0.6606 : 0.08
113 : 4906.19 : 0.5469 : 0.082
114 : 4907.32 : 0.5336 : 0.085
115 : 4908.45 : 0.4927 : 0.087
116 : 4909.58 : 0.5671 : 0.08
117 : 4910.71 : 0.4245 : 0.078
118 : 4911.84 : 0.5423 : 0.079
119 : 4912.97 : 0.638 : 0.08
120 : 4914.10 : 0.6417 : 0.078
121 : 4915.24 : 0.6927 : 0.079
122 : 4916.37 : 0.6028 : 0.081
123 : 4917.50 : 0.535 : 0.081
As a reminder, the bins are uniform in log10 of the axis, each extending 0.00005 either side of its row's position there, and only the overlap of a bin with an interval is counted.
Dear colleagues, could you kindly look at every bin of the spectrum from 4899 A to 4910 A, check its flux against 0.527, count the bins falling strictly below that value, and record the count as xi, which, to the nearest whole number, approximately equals 3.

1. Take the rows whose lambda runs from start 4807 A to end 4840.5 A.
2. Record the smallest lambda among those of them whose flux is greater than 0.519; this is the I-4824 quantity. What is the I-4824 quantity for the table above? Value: 4807.78 A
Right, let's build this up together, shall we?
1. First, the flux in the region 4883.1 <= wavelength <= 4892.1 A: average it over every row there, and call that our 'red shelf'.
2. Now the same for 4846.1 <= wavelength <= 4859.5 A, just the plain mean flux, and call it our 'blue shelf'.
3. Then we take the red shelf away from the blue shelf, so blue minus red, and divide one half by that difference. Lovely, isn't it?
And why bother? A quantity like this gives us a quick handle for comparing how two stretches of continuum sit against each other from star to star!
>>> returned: -12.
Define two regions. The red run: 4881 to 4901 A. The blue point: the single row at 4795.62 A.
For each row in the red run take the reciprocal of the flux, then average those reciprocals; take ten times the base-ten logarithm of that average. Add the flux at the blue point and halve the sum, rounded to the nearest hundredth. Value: 1.67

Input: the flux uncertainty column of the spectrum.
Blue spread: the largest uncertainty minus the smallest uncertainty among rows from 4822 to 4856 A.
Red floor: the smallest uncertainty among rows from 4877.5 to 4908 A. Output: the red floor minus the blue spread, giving 0.0370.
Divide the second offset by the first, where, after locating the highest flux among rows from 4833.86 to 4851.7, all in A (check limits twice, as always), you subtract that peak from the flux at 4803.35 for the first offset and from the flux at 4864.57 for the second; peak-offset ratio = -33.9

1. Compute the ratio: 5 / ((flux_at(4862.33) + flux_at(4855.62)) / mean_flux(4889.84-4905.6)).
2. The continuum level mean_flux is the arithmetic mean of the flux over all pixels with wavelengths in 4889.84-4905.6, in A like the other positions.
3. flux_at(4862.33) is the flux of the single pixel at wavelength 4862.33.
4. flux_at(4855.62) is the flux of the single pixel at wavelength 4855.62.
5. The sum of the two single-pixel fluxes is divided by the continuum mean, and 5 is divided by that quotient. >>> 2.41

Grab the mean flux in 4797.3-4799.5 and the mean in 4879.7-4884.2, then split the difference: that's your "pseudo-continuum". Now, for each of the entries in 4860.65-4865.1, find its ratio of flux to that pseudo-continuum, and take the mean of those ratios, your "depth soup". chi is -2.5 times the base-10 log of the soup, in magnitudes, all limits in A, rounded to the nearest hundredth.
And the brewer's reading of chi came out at -0.23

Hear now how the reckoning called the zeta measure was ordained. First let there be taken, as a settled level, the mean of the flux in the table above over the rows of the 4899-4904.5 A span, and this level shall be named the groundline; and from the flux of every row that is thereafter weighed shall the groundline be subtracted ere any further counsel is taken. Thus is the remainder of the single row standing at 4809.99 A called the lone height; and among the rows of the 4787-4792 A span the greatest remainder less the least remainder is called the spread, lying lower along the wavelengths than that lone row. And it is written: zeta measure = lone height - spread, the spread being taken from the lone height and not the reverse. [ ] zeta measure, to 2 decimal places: -0.10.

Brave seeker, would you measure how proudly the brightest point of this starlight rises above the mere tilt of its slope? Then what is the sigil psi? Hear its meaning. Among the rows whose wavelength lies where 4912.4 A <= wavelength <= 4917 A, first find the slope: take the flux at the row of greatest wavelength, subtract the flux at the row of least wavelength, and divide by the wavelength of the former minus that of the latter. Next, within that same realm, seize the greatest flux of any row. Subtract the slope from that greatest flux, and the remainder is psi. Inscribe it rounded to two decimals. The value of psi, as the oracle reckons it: 0.70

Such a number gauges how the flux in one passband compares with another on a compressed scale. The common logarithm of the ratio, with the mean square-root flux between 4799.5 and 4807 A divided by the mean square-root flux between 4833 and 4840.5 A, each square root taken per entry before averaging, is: 0.020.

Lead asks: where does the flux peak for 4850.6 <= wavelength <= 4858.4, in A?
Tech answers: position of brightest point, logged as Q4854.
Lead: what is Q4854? 4851.15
